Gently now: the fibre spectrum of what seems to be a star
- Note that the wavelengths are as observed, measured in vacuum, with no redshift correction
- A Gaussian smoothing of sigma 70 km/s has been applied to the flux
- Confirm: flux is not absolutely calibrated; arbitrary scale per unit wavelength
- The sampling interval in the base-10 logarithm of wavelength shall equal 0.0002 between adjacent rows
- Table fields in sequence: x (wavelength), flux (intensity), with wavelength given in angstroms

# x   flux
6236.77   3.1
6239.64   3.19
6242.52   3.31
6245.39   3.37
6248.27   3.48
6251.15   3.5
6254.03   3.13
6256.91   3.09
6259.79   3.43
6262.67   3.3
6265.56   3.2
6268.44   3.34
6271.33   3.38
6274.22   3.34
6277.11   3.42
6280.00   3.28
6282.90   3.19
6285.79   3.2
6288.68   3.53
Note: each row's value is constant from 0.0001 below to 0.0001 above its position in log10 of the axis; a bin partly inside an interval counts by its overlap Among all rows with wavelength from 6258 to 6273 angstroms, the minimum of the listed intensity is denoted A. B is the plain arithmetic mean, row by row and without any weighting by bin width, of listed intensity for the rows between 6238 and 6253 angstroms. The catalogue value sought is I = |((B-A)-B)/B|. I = 0.950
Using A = 3.2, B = 3.37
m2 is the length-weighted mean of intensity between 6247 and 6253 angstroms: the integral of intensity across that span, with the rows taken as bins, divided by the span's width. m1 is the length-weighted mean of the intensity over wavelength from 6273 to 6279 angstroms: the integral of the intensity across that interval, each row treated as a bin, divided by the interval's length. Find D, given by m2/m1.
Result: 1.03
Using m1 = 3.37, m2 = 3.46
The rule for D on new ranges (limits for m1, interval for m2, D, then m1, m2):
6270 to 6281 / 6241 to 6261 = 0.99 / 3.36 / 3.33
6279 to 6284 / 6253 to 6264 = 1.00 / 3.23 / 3.24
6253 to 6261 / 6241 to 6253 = 1.06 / 3.22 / 3.40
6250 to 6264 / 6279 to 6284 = 0.98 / 3.29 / 3.23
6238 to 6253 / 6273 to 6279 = 1.00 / 3.36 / 3.37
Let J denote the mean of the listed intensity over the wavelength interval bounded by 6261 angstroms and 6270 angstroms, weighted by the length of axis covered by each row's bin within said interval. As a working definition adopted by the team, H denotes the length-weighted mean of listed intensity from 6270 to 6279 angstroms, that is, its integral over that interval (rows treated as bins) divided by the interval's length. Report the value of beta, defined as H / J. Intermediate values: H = 3.38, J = 3.29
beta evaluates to 1.03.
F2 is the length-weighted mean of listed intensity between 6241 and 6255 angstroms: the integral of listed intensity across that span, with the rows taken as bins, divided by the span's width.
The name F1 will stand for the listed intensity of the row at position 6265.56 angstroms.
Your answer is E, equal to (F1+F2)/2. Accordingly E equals 3.28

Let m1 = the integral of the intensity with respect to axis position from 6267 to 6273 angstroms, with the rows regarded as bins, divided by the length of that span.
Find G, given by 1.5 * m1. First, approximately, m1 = 3.36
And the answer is 5.04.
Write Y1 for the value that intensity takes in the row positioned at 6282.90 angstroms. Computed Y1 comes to 3.19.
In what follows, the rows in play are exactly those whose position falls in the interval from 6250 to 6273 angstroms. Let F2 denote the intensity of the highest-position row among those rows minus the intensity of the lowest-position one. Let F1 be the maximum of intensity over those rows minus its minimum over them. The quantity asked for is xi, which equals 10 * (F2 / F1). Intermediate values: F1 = 0.41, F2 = -0.1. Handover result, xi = -3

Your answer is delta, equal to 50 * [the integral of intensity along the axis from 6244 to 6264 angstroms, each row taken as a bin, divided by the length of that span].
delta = 166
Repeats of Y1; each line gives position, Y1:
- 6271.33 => 3.38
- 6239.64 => 3.19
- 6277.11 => 3.42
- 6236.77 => 3.1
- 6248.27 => 3.48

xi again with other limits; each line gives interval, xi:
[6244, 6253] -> 10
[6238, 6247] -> 10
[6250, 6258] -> -10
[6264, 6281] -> 4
